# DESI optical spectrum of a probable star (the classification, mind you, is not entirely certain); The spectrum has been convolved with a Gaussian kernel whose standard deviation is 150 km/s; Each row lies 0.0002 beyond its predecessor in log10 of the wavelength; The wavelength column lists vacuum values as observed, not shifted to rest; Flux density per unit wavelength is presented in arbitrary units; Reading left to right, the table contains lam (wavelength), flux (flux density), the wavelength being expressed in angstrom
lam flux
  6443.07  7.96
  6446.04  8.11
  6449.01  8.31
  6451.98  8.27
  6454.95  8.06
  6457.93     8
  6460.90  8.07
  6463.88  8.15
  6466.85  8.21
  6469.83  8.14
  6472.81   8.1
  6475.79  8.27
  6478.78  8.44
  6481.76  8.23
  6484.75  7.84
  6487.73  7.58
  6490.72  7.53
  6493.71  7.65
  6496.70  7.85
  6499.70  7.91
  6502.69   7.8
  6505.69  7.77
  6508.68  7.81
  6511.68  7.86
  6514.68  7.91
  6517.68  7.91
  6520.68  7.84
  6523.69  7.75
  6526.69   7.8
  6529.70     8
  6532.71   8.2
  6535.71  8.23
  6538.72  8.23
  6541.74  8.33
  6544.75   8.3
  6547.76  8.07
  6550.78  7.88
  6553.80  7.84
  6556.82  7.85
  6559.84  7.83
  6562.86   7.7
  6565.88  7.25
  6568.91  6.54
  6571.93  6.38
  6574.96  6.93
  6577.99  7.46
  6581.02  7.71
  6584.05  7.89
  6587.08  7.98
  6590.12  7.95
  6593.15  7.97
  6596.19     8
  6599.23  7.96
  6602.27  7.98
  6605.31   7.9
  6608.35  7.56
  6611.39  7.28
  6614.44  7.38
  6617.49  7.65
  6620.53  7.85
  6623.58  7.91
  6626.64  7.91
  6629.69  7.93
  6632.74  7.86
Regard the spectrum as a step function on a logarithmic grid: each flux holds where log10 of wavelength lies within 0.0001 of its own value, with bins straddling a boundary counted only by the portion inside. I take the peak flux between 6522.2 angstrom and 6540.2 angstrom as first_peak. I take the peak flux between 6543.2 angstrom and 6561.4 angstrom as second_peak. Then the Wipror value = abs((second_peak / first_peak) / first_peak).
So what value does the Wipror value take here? 0.123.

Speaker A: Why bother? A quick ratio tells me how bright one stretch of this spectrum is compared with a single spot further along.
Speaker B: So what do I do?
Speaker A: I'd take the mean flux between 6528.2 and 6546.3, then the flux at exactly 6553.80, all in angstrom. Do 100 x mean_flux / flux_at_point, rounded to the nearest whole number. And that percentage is 105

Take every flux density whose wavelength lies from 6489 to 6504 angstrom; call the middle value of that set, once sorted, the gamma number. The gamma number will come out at 7.8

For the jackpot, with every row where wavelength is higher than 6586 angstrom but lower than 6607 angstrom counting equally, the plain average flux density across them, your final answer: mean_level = 7.96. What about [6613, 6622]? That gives 7.63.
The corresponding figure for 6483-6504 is 7.74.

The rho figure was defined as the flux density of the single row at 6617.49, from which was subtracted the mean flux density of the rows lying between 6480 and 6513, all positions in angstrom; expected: -0.2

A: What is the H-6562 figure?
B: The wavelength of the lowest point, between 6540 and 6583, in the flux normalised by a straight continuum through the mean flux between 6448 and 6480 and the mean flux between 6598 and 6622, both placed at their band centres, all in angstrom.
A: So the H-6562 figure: 6571.93 angstrom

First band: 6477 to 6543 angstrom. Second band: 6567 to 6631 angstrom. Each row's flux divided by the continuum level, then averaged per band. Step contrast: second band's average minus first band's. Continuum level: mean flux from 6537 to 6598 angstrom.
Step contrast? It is -0.04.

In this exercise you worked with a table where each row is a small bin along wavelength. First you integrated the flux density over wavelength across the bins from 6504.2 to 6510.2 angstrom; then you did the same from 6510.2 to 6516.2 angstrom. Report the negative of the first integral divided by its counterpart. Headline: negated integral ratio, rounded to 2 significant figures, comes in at -0.99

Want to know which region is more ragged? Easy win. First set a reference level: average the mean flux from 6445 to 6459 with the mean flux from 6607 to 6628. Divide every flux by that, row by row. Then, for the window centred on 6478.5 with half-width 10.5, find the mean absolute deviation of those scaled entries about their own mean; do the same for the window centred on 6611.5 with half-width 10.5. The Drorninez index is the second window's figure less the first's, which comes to 0.000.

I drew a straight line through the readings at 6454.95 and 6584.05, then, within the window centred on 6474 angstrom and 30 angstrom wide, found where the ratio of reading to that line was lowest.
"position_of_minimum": 6487.73 angstrom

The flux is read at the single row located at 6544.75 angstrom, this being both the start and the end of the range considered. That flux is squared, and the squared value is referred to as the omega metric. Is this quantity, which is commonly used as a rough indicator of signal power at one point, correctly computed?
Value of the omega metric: 68.9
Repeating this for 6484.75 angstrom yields 61.5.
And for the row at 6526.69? 60.8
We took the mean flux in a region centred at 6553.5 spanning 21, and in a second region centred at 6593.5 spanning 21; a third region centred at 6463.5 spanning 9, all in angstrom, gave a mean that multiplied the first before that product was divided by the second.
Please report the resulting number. 8.11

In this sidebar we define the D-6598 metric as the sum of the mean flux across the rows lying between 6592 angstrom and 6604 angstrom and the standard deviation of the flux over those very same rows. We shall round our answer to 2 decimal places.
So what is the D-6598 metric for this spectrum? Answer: 7.99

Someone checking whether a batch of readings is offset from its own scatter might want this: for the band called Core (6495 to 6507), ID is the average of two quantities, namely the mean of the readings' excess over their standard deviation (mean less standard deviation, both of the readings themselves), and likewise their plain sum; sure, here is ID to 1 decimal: 19.6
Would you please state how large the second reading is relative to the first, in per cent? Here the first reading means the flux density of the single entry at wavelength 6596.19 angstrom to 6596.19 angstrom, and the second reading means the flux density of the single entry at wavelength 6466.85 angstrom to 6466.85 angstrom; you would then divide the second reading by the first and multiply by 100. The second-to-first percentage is 103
